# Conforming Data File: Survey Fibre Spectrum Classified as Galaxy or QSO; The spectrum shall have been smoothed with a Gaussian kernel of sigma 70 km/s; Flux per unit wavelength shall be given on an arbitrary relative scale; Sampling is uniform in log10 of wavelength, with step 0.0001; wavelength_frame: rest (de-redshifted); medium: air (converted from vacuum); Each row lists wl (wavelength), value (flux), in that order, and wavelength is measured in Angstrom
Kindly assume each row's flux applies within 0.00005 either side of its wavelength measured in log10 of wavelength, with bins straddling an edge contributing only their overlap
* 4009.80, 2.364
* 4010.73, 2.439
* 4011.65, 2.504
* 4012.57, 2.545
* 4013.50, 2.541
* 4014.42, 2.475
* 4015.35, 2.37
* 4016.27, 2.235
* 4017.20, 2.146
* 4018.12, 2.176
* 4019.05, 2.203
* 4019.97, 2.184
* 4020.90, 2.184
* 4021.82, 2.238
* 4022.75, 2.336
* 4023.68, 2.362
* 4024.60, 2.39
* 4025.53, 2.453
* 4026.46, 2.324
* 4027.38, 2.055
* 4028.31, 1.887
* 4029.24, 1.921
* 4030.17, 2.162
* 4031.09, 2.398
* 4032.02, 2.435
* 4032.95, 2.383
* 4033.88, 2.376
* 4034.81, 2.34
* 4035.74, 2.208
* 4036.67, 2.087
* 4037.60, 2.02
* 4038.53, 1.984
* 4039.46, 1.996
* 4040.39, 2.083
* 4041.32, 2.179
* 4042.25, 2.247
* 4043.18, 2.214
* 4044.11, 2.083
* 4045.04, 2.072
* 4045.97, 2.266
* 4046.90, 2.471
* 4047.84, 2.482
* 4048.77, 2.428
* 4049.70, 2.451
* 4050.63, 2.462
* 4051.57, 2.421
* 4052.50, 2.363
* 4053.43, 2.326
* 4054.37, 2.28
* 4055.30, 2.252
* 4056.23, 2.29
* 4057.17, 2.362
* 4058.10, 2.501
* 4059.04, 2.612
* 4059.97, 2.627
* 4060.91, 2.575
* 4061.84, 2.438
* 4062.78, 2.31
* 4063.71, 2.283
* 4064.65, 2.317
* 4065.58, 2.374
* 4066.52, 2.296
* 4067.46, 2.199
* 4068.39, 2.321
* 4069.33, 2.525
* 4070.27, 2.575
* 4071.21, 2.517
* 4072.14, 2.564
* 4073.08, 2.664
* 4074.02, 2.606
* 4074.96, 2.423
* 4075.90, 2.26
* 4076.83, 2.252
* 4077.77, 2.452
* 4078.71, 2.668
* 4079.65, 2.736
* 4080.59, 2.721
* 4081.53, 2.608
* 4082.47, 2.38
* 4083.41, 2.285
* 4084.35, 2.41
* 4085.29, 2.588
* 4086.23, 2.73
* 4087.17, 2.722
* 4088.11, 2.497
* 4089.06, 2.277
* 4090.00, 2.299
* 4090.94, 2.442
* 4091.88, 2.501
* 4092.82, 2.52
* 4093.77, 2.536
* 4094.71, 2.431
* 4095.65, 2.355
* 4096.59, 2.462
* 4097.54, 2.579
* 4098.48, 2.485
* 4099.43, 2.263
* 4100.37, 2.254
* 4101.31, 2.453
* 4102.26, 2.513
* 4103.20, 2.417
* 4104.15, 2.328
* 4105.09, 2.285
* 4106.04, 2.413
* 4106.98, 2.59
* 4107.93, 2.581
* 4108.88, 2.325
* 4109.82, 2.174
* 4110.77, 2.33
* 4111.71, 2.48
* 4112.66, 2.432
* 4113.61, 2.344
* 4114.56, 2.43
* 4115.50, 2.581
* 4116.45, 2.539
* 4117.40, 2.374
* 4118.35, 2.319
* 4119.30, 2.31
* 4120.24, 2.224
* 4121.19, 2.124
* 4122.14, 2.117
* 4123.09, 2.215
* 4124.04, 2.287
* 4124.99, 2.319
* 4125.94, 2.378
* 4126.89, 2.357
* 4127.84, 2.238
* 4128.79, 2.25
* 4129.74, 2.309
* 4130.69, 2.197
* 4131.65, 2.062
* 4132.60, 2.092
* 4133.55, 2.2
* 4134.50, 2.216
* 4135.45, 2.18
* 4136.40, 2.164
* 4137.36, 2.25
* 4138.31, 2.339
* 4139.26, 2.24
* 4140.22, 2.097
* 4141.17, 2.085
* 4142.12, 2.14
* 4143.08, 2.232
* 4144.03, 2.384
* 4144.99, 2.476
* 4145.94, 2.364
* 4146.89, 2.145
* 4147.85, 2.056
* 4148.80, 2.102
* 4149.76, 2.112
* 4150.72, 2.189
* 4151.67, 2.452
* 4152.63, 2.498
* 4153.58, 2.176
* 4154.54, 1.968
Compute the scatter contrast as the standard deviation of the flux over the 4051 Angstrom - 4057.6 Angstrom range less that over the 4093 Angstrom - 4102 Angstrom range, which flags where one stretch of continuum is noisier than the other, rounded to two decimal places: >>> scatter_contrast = -0.05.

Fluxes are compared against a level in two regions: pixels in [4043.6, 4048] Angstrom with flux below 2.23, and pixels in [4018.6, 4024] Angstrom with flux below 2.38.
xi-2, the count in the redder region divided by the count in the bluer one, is 0.33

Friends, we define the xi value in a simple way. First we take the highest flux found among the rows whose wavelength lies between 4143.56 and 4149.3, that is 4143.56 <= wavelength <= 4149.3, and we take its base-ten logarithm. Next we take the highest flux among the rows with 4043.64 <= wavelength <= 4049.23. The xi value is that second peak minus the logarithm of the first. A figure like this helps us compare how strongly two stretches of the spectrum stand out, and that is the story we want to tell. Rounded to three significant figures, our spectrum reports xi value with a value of 2.09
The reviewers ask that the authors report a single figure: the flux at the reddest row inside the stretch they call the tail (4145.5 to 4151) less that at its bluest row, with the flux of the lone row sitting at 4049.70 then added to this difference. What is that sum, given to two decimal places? 2.28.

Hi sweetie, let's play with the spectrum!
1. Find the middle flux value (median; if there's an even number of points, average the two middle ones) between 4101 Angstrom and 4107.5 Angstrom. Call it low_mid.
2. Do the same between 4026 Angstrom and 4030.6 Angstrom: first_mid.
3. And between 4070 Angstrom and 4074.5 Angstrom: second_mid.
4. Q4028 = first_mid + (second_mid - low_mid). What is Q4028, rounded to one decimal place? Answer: 2.2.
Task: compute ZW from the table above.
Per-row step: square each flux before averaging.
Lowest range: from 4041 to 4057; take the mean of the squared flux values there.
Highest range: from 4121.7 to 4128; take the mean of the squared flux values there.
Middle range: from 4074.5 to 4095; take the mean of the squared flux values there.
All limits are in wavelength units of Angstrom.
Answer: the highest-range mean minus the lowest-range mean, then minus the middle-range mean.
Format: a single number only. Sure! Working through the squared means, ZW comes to -6.40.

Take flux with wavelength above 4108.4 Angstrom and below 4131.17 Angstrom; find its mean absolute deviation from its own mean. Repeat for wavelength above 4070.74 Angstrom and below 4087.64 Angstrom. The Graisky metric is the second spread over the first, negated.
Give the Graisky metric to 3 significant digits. -1.61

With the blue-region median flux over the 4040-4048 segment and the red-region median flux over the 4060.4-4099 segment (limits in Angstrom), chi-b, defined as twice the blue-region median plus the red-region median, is 6.89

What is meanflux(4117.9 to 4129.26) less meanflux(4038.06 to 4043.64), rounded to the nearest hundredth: 0.14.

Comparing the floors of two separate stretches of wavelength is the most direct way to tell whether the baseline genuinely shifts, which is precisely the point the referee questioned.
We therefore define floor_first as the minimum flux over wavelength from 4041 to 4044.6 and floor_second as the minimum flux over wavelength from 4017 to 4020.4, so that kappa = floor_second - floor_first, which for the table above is 0.06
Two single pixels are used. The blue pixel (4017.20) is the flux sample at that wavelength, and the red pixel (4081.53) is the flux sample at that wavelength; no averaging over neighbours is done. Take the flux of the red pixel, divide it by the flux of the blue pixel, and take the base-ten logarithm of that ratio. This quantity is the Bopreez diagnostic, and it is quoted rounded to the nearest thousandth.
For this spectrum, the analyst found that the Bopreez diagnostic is 0.085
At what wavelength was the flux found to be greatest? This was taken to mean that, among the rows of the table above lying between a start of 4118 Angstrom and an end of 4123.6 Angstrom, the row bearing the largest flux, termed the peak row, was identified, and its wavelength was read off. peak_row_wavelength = 4118.35 Angstrom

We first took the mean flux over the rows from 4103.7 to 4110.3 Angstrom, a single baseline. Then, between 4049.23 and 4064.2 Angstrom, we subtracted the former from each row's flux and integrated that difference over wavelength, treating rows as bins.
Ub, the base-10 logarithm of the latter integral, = -0.44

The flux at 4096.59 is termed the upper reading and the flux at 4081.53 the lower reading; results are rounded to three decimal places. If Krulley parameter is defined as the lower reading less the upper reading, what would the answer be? 0.146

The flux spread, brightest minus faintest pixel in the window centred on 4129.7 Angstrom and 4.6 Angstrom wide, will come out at 0.25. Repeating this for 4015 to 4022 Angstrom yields 0.22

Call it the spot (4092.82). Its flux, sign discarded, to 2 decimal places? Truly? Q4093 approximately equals 2.52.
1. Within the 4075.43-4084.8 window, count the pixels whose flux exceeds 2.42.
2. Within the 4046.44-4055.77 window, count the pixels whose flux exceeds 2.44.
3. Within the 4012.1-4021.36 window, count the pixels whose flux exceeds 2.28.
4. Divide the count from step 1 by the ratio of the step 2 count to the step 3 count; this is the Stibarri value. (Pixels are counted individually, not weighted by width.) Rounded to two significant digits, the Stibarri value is 5.0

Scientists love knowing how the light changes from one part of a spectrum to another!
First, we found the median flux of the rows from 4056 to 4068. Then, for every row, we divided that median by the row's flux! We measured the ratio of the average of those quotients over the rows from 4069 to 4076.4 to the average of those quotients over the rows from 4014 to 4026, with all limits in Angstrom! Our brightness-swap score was 0.91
